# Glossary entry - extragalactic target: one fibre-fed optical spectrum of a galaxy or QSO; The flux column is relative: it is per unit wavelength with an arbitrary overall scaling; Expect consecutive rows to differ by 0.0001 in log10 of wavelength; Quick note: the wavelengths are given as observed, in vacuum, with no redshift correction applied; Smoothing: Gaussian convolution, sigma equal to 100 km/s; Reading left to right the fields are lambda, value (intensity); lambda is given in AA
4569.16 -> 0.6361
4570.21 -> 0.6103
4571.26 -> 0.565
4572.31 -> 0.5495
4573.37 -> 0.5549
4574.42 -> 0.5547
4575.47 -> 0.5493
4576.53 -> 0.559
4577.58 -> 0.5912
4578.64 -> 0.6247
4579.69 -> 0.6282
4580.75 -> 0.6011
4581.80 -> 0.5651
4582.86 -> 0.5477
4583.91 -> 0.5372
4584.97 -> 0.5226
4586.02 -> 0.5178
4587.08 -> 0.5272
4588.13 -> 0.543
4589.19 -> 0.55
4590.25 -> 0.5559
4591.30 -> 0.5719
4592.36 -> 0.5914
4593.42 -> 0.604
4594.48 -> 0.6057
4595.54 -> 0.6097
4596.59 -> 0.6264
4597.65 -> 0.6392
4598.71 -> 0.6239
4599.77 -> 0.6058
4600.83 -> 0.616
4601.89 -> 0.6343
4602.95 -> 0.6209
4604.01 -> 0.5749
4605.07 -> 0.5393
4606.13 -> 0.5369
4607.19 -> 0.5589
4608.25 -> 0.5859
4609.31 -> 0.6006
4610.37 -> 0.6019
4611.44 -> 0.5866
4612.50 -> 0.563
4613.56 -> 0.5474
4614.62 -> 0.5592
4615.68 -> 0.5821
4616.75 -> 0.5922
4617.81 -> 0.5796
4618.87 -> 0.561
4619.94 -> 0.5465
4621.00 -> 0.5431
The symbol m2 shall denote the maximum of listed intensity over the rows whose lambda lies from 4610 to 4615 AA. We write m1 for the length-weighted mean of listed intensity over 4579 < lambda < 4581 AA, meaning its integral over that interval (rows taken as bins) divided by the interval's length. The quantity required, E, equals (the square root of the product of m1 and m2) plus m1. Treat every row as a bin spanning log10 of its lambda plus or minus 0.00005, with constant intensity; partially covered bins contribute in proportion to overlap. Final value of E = 1.23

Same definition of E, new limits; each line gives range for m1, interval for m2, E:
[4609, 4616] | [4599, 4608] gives 1.18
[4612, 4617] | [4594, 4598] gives 1.17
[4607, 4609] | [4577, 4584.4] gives 1.18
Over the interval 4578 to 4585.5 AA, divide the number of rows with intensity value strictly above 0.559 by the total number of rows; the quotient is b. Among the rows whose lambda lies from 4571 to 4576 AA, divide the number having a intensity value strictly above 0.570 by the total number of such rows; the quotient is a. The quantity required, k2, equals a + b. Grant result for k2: 0.57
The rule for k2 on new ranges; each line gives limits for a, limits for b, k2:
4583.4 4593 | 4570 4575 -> 0.62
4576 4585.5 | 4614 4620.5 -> 1.28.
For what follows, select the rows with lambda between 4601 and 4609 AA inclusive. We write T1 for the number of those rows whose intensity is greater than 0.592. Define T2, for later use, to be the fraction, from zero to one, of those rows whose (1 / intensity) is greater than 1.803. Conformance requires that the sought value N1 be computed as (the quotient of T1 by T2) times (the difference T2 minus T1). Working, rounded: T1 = 2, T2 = 0.29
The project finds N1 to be -12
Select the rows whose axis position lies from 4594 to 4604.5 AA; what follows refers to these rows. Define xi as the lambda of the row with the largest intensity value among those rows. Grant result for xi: 4597.65 AA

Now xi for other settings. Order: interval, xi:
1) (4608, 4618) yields 4610.37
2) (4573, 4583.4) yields 4579.69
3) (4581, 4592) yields 4591.30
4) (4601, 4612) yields 4601.89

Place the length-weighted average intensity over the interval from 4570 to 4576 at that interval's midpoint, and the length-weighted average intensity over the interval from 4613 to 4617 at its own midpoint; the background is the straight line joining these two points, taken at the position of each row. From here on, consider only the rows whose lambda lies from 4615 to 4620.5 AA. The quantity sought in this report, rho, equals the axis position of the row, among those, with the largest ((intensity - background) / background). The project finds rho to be 4616.75 AA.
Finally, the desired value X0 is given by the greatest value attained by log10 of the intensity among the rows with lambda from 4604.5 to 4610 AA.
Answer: -0.221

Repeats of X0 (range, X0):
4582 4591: -0.255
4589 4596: -0.215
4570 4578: -0.214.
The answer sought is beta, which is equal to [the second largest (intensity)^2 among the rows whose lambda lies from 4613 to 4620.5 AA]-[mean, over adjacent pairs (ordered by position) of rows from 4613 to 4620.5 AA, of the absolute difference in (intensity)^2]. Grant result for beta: 0.322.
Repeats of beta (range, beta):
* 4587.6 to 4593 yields 0.313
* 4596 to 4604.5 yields 0.379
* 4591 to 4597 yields 0.359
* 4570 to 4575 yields 0.300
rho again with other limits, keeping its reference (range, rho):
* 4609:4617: 4610.37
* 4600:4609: 4601.89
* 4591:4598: 4597.65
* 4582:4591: 4590.25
